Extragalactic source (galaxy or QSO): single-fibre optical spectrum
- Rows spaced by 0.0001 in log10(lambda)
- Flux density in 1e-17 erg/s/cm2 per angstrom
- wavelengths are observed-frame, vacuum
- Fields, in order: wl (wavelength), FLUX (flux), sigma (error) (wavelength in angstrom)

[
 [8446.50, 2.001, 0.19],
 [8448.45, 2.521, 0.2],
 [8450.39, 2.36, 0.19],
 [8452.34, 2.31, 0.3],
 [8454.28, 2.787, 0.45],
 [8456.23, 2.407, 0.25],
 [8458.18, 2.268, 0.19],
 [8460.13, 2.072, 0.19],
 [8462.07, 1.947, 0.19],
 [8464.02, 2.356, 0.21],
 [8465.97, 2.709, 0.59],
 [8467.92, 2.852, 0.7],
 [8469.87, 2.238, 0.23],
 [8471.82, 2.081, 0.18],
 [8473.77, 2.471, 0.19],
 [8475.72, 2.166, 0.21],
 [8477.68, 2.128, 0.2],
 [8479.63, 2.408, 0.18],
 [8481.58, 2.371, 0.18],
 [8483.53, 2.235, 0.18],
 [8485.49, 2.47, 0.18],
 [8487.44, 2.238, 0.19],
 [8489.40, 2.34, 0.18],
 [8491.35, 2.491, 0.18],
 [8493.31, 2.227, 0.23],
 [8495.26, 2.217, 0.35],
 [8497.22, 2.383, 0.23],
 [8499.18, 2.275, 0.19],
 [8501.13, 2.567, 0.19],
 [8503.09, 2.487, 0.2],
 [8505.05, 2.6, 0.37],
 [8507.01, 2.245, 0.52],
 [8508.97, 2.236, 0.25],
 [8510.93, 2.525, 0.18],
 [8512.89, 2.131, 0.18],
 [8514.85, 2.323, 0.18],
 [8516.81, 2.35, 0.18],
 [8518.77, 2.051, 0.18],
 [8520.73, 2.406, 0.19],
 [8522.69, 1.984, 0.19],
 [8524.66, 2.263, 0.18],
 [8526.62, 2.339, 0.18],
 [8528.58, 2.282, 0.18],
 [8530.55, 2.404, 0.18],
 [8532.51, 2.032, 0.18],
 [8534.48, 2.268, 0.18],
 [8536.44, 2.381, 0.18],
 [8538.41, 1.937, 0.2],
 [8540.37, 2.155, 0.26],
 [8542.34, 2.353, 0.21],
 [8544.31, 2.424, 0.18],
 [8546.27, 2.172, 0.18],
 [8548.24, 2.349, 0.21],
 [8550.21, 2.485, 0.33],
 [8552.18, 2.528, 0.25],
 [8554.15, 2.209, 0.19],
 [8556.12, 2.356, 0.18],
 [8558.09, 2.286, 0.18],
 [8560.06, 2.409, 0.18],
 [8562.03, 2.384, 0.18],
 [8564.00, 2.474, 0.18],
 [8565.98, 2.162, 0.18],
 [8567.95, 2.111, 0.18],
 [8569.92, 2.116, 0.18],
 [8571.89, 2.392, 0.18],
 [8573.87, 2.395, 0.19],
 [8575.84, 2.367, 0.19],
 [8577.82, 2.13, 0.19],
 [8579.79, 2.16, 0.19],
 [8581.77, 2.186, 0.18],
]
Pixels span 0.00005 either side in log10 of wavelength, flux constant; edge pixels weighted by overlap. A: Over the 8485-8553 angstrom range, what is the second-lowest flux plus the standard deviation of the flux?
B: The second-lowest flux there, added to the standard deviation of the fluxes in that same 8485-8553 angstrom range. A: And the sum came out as 2.15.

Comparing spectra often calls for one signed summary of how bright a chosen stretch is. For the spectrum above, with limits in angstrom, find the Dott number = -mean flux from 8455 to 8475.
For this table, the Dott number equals -2.34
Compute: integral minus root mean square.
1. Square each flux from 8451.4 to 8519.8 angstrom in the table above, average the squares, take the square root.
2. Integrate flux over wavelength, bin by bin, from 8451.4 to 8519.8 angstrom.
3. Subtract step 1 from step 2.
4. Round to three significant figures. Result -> 158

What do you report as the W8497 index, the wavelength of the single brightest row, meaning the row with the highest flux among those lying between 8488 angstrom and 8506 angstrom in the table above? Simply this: 8505.05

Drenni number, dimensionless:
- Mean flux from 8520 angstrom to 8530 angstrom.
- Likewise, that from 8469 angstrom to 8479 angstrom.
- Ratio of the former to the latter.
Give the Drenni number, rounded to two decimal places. 1.02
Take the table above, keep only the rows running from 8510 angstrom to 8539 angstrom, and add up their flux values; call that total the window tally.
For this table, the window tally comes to 33.7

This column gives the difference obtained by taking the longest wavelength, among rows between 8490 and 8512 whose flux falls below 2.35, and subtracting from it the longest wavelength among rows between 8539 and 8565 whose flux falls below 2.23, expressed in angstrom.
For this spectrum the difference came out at -45.2 angstrom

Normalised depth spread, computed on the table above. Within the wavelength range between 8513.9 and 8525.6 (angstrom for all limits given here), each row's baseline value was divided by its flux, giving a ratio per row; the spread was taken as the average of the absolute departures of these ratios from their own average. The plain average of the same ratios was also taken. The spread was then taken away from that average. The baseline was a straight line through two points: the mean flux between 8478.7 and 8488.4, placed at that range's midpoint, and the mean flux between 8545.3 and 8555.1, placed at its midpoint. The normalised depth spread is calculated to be 0.988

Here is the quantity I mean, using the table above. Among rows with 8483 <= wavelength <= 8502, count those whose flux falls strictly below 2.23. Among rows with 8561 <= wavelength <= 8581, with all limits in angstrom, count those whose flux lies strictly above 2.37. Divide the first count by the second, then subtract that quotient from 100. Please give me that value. 99.5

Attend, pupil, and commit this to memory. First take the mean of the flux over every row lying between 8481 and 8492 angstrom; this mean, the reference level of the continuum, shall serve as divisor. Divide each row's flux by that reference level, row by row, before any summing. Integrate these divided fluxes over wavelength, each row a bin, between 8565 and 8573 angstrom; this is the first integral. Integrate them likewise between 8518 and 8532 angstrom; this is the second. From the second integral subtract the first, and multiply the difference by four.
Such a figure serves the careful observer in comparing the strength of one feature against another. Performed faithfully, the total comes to 23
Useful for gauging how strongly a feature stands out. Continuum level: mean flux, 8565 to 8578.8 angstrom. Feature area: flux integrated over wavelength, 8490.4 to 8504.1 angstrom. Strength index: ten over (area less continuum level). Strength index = 0.330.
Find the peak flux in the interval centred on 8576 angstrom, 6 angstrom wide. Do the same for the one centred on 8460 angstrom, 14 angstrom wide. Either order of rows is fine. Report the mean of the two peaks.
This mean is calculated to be 2.59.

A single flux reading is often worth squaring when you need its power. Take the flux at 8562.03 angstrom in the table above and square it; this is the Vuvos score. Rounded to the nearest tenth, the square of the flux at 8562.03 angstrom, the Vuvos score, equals 5.7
